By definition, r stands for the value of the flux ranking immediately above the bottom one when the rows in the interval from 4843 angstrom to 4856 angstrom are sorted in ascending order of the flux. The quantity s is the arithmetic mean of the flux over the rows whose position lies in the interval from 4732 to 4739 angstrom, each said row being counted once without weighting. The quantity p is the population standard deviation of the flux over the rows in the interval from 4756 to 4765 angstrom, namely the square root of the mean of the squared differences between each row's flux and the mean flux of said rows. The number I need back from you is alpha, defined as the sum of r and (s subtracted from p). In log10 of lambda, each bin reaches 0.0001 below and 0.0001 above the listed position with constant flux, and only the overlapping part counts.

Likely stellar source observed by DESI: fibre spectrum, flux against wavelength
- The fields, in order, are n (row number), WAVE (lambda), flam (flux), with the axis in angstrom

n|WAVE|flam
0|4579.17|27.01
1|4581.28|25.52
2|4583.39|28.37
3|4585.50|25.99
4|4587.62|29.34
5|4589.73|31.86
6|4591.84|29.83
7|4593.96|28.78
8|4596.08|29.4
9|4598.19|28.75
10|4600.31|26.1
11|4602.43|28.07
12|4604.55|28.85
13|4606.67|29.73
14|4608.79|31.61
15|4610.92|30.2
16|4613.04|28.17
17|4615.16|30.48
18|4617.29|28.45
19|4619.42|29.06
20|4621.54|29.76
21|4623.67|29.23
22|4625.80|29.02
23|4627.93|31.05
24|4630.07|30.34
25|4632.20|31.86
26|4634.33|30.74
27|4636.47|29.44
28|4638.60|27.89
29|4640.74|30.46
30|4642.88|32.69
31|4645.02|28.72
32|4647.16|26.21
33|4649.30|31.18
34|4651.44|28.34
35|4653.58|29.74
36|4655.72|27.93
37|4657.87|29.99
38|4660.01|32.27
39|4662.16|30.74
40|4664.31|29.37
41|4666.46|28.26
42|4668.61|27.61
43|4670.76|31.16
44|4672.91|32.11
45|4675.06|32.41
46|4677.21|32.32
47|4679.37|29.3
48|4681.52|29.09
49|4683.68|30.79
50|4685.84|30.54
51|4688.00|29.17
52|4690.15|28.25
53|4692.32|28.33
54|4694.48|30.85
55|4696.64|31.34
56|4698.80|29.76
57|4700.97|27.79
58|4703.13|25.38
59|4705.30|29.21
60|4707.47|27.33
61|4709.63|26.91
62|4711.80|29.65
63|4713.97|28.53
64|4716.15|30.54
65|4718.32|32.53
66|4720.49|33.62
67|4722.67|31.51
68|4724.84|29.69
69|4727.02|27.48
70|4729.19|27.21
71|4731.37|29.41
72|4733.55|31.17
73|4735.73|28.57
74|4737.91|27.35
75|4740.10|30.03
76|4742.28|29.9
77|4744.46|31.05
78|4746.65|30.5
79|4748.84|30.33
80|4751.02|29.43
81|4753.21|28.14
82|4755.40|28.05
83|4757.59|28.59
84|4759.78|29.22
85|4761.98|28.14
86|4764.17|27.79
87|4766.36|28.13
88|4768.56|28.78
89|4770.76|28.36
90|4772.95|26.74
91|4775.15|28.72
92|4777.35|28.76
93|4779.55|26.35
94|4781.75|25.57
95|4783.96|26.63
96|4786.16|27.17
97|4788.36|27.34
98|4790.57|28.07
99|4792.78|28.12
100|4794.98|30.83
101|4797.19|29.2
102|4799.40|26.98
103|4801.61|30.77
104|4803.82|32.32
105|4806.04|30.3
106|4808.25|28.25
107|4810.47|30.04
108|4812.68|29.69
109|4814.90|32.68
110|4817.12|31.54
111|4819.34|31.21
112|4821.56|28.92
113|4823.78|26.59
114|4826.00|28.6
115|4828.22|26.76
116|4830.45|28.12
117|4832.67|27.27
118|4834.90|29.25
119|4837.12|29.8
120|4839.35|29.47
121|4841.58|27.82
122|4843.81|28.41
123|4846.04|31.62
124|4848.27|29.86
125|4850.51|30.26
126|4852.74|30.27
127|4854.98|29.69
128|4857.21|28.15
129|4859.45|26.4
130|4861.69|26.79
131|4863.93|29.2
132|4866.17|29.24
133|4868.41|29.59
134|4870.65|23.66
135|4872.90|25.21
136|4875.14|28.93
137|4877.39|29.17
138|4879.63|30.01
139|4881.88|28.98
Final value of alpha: 1.2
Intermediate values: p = 0.5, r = 29.69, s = 29.0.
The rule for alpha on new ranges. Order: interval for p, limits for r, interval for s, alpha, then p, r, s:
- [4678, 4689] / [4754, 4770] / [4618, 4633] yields -1.3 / 0.7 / 28.05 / 30.0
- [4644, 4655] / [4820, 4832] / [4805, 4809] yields -0.9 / 1.6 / 26.76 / 29.3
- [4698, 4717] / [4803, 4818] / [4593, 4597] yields 2.1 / 1.5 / 29.69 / 29.1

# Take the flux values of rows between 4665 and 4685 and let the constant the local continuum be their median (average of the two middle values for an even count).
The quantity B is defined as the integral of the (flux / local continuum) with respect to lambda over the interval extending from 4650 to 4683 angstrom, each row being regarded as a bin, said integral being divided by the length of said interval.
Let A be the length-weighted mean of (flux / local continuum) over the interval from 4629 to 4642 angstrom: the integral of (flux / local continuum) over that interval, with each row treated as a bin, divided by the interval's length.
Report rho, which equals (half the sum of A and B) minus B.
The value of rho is 0.001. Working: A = 0.979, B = 0.98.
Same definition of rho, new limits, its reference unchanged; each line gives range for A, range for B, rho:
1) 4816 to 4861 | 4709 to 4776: -0.004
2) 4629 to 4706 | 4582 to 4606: 0.018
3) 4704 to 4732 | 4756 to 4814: 0.016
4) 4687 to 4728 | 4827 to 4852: 0.006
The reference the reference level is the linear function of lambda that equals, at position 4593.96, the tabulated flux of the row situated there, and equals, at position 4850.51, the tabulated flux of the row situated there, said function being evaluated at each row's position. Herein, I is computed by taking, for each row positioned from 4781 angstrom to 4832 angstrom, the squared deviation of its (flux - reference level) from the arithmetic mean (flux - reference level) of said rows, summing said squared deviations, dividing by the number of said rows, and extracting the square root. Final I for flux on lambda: 1.93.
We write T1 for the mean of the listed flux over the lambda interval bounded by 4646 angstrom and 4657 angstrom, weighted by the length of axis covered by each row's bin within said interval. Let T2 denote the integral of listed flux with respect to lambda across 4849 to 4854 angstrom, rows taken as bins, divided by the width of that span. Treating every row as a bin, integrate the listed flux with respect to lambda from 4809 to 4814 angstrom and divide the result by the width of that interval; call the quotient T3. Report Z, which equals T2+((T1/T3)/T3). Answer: 30.2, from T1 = 28.7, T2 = 30.2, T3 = 29.9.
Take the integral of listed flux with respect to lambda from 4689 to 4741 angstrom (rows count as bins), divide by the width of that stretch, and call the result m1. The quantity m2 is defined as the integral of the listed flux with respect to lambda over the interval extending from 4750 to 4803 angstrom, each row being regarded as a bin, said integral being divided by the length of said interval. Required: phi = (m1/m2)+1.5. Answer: 2.538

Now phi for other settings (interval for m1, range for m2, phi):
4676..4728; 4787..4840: 2.512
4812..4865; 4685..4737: 2.491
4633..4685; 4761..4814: 2.552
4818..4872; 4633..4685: 2.455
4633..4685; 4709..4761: 2.513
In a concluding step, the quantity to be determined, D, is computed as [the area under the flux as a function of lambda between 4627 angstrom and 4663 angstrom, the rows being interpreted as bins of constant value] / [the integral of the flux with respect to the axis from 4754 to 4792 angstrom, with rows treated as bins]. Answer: 1.02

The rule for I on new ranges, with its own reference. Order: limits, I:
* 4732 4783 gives 1.45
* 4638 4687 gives 1.73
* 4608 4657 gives 1.50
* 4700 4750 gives 1.90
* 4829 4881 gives 1.78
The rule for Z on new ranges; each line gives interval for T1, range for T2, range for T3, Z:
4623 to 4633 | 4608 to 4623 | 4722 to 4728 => 29.7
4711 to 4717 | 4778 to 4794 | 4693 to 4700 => 27.2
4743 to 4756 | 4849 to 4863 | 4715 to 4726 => 28.7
